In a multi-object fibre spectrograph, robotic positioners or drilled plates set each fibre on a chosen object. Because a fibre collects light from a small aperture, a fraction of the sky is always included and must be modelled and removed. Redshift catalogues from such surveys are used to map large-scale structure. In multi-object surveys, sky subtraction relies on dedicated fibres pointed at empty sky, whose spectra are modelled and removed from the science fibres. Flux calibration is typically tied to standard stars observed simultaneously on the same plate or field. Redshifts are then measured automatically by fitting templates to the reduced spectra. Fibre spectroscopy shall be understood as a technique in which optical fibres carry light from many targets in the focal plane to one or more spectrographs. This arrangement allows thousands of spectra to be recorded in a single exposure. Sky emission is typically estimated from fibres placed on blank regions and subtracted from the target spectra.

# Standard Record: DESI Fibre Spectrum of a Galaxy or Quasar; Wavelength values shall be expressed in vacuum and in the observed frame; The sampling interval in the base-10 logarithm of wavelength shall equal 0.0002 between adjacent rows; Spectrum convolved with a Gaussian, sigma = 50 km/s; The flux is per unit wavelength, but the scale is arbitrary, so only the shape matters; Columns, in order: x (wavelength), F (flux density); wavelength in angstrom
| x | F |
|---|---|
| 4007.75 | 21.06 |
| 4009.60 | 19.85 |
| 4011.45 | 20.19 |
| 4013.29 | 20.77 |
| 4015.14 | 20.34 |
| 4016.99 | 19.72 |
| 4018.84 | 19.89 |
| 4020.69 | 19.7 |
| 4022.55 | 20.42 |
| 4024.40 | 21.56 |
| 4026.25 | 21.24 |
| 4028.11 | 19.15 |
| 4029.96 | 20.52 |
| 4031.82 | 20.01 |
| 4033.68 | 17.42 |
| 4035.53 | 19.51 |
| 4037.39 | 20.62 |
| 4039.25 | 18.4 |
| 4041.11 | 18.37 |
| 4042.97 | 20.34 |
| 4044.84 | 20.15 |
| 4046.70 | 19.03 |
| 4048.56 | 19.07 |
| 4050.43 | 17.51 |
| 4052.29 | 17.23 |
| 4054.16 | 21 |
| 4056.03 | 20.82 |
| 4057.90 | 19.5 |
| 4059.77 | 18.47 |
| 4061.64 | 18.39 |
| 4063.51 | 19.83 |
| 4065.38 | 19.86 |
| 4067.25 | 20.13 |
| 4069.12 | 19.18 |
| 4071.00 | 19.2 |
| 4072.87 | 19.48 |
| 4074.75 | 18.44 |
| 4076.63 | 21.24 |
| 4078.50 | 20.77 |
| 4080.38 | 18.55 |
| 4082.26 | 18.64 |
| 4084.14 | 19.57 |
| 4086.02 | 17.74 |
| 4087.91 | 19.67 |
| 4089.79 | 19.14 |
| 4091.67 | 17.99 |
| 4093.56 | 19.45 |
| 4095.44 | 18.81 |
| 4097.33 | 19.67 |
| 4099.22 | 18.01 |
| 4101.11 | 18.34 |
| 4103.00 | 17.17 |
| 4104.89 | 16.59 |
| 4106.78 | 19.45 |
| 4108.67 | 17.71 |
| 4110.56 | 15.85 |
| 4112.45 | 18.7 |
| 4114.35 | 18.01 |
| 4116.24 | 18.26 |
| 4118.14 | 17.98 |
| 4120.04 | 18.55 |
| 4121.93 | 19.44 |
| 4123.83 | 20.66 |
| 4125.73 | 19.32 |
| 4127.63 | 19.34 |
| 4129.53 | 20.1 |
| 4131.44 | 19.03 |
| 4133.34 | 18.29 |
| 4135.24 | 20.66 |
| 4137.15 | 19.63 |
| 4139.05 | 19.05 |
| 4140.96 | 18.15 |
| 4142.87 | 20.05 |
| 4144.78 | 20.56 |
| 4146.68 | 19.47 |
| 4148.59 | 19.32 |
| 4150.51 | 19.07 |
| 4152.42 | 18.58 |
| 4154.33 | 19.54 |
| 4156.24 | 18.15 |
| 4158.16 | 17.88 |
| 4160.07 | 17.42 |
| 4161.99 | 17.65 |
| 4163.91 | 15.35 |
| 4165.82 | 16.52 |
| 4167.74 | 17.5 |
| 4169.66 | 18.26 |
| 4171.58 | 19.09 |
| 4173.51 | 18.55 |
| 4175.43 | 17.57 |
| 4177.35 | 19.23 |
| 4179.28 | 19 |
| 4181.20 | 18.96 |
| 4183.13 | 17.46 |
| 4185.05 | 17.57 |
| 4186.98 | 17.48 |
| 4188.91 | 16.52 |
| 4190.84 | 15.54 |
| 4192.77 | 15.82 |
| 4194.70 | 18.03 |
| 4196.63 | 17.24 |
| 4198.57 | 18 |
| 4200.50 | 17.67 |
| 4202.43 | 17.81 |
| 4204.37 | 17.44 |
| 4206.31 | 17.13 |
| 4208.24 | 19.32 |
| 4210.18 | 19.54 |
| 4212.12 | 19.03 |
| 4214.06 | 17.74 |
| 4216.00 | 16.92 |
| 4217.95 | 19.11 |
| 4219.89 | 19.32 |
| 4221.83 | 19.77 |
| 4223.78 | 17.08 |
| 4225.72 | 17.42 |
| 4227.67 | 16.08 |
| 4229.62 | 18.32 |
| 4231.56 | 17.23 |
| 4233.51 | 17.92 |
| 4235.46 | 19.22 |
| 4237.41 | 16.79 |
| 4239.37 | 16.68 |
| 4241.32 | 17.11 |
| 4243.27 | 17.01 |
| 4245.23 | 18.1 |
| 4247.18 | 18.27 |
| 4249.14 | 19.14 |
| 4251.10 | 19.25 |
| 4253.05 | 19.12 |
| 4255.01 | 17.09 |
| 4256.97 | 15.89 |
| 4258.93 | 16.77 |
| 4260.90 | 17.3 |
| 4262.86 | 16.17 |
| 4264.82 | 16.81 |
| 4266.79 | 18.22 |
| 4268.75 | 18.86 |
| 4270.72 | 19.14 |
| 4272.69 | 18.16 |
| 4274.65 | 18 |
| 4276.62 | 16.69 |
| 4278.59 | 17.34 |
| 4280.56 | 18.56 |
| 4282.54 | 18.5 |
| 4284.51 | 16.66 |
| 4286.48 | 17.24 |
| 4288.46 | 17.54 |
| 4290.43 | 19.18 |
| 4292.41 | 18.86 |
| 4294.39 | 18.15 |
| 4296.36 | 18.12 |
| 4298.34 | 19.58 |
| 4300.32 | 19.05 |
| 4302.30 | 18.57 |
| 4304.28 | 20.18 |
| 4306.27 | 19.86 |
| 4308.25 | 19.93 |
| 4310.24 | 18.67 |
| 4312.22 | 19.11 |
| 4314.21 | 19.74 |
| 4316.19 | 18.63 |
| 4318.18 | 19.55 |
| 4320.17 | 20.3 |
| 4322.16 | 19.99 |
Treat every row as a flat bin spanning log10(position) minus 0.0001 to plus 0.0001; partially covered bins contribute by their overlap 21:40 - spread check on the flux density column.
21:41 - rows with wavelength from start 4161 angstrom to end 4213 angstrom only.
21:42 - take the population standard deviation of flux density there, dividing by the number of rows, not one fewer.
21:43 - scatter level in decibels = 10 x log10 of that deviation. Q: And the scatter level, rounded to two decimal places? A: 0.49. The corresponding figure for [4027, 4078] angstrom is 0.29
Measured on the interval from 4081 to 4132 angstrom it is 0.25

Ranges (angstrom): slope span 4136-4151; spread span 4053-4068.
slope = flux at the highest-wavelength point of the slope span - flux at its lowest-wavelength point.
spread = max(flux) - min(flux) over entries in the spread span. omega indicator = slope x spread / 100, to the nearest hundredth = -0.01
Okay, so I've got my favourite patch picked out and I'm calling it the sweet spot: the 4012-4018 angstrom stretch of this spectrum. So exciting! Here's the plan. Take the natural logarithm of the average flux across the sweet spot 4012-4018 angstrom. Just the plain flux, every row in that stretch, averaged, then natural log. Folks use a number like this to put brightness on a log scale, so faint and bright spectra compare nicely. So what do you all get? 3.01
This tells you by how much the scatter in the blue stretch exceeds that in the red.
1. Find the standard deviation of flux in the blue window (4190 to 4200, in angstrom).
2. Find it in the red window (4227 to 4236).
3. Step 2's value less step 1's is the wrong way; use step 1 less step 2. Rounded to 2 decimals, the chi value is 0.00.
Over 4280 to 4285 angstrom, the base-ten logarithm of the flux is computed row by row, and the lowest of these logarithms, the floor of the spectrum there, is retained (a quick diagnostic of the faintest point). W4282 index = 1.22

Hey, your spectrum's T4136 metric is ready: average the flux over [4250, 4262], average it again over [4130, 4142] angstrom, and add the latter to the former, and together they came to 36.7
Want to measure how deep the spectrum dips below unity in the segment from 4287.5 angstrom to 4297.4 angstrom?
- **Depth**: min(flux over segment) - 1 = 16.5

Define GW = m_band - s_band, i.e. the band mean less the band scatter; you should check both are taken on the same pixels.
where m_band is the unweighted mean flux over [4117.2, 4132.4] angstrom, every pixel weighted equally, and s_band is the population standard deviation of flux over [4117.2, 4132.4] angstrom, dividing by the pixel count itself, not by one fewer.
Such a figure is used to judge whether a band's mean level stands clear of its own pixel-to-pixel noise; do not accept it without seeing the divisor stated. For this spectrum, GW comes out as 18.5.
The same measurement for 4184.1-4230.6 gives 16.6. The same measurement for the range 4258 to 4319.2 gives 17.3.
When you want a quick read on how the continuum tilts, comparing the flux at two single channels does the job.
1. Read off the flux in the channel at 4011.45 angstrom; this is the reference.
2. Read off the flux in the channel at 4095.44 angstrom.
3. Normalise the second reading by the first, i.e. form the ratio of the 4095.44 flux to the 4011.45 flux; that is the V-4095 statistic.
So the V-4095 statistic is 0.93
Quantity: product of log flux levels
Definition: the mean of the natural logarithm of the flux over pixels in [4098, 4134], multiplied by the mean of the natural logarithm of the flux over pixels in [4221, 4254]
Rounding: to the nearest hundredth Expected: 8.40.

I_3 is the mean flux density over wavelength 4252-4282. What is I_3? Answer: 17.6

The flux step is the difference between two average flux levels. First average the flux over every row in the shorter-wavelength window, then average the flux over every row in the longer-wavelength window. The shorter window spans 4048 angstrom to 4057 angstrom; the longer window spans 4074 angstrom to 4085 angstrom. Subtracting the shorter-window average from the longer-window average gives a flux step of 0.4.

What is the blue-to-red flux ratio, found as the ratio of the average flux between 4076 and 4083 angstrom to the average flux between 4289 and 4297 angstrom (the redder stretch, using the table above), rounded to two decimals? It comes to 1.07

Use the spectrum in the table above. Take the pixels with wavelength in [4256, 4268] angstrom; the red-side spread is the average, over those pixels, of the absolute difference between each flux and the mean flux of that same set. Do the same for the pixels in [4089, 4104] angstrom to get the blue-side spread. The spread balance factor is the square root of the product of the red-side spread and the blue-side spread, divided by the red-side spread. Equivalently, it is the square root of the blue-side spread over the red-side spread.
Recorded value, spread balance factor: 1.08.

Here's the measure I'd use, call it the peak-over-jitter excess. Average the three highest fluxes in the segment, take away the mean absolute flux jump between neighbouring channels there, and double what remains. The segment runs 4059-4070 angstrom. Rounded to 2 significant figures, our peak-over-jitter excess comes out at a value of 39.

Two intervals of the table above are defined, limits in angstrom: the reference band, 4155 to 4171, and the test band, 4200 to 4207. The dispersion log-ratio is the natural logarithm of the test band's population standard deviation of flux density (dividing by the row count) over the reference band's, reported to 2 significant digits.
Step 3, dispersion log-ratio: -1.3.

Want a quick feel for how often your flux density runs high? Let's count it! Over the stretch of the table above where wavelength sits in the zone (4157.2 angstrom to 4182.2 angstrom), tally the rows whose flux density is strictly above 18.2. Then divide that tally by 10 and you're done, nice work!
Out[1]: 0.6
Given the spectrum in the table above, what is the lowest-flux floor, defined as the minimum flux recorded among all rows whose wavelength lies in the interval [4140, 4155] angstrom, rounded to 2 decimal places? 18.15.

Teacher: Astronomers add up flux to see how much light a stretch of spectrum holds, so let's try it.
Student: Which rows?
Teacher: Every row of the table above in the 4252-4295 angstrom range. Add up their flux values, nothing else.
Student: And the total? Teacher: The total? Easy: 390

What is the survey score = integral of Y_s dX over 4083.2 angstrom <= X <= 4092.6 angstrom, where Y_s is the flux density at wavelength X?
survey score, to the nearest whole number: 177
